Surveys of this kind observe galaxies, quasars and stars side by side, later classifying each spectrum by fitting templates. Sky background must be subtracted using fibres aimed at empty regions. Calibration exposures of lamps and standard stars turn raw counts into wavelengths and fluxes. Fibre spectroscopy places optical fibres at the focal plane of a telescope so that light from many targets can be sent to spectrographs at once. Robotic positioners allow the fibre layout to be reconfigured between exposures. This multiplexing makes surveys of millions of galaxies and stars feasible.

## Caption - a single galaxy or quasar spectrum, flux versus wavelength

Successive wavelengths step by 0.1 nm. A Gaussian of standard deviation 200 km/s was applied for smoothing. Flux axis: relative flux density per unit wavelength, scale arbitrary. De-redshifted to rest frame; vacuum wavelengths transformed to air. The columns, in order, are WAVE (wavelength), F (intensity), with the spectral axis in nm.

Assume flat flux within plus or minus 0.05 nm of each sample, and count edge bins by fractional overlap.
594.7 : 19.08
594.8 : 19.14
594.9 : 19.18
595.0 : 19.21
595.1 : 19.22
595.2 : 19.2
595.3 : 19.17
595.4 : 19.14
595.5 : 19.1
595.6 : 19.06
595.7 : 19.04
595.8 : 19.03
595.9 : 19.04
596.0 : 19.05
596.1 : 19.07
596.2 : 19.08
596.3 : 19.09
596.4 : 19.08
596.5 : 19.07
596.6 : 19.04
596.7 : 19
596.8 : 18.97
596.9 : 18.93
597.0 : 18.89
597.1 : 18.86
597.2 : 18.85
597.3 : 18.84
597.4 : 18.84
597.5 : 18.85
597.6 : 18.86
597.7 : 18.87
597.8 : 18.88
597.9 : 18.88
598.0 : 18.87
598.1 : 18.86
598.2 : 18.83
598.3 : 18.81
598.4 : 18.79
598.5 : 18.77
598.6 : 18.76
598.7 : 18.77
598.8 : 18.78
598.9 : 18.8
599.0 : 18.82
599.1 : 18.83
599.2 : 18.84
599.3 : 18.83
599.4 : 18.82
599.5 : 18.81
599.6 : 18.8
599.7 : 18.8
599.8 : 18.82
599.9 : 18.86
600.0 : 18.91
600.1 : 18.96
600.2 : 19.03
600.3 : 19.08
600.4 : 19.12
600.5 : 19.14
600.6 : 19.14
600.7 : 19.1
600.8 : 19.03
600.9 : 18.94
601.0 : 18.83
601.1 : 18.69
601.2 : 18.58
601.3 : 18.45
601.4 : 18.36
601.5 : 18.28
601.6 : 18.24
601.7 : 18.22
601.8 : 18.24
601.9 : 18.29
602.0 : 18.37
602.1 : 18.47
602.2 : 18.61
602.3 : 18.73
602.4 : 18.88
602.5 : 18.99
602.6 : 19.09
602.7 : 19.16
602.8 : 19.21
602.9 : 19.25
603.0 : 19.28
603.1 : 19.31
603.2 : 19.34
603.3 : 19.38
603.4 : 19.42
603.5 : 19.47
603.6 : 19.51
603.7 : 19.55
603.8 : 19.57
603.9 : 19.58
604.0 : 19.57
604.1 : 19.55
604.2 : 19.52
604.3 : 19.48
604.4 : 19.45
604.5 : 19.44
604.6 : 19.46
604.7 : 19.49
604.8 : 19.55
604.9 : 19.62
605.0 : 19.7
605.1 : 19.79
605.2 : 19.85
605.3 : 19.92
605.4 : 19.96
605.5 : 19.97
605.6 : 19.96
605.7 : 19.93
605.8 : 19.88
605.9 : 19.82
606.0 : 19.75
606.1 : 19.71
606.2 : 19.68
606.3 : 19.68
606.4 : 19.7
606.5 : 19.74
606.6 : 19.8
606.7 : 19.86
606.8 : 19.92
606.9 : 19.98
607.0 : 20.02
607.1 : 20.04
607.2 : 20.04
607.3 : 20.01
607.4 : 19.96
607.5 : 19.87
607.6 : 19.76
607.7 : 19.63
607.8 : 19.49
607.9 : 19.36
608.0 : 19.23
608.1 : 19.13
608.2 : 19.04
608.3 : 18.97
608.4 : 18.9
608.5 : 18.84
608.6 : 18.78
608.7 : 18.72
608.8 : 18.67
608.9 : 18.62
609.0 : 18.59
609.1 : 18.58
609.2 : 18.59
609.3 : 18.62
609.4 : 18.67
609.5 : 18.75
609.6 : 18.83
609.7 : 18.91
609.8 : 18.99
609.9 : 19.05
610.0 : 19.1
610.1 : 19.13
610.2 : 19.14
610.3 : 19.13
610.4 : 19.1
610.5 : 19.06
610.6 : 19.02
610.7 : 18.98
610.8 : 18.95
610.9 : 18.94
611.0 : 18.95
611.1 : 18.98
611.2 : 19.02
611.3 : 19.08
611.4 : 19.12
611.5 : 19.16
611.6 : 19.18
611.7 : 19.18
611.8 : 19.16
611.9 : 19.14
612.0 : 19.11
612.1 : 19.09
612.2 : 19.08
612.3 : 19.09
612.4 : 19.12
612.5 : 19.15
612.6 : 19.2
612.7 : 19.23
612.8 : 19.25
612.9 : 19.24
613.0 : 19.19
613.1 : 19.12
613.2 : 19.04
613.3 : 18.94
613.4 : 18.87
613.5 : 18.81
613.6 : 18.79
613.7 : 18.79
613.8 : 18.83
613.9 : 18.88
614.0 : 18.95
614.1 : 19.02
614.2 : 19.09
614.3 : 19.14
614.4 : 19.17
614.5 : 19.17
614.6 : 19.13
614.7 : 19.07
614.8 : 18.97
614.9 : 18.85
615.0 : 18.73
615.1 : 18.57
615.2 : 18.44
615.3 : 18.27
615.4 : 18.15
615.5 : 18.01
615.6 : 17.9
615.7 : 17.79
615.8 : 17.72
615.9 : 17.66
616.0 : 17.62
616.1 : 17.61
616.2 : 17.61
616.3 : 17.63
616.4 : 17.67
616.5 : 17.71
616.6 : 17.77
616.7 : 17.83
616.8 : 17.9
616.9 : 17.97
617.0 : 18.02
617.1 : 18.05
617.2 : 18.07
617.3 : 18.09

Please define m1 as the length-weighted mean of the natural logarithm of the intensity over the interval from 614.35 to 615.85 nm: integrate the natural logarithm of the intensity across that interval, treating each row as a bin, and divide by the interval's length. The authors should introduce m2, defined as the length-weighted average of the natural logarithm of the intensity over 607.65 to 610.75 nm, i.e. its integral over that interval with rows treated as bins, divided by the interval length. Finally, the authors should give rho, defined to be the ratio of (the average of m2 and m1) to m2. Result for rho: 1.00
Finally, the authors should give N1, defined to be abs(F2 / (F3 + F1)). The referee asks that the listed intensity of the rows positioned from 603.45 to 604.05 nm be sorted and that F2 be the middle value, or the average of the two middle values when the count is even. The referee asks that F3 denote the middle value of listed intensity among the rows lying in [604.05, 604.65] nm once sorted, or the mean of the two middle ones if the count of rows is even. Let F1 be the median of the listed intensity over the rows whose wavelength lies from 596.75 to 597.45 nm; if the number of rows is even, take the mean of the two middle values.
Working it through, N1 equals 0.510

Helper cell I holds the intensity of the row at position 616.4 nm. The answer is 17.67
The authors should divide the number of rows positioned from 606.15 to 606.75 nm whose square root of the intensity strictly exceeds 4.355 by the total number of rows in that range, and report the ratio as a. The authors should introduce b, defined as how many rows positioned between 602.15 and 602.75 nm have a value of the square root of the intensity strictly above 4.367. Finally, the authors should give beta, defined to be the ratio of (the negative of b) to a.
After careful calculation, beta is -2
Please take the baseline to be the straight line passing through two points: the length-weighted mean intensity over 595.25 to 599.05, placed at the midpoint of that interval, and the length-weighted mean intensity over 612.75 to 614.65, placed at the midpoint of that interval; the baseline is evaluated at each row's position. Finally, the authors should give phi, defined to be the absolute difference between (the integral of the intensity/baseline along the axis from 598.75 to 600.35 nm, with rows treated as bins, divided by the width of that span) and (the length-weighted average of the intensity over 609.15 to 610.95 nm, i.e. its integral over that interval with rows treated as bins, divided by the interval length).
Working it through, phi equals 17.9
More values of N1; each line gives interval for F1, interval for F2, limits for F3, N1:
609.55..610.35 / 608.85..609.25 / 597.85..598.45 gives 0.490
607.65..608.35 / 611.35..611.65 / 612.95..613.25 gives 0.500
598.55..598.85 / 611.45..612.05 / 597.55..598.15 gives 0.509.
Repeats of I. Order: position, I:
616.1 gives 17.61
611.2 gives 19.02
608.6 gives 18.78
